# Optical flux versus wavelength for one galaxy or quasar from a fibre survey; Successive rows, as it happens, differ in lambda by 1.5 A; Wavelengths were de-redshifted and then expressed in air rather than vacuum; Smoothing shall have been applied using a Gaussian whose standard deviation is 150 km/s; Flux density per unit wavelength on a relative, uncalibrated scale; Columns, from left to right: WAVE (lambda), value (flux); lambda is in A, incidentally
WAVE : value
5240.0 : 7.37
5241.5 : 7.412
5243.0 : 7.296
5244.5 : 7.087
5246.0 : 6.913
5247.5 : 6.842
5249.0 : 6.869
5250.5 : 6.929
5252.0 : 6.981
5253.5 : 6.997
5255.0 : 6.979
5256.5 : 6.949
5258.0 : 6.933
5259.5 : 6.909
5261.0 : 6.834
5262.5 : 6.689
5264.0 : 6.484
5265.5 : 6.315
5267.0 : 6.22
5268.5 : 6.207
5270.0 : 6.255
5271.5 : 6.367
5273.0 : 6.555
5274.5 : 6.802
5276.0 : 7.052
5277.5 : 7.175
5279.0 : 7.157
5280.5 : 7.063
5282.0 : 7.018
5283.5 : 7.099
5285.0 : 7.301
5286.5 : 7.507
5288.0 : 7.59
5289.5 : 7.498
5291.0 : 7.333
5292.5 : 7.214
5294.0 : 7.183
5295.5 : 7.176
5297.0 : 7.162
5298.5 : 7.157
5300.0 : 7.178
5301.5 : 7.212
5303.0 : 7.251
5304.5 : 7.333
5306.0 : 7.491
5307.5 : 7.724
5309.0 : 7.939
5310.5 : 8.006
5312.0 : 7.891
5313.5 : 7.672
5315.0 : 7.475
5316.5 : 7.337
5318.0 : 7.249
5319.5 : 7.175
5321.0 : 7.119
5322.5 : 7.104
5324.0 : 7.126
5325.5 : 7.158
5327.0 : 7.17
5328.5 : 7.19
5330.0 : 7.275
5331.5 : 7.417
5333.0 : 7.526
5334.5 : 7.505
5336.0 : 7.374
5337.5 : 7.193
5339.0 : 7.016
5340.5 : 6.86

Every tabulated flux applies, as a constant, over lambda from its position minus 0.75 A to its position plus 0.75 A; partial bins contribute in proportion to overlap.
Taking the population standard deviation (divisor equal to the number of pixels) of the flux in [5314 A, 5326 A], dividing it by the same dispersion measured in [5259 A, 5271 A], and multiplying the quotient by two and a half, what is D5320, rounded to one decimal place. 1.1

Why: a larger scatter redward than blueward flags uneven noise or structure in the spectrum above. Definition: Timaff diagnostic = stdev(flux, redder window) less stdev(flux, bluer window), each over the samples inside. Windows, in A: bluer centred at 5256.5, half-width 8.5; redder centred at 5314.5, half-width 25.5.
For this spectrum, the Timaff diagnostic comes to 0.10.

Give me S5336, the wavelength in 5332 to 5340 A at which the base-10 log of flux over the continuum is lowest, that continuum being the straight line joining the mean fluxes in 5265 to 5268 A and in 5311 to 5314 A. 5339.0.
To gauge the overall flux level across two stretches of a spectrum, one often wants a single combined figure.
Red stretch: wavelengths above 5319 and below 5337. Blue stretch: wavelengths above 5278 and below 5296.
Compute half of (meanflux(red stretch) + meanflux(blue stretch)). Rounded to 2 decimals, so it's 7.26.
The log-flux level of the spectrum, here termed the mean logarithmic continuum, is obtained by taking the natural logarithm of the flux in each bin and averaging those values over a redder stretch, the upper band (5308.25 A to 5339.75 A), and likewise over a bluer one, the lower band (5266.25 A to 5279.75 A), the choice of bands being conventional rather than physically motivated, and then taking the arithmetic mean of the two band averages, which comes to 1.94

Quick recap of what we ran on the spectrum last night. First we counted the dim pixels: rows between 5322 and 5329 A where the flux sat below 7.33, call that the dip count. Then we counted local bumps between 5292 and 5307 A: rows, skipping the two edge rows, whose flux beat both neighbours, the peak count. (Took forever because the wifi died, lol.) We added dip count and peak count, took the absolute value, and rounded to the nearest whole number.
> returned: 5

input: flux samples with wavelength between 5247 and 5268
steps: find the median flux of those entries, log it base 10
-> 0.838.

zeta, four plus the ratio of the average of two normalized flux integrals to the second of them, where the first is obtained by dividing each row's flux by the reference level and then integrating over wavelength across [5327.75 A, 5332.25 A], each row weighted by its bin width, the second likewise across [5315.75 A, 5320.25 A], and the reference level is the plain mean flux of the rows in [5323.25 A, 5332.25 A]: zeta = 5.00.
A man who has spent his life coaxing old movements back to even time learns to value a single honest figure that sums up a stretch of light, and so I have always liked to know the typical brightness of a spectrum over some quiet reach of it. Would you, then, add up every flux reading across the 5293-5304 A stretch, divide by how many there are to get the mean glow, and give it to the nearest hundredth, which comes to 7.19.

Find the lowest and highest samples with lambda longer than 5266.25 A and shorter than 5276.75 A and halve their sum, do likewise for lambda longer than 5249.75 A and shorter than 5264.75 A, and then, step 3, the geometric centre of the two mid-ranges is 6.68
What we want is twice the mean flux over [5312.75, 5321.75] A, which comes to 14.7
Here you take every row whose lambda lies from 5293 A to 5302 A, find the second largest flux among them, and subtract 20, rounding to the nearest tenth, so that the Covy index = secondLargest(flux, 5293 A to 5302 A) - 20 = -12.8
